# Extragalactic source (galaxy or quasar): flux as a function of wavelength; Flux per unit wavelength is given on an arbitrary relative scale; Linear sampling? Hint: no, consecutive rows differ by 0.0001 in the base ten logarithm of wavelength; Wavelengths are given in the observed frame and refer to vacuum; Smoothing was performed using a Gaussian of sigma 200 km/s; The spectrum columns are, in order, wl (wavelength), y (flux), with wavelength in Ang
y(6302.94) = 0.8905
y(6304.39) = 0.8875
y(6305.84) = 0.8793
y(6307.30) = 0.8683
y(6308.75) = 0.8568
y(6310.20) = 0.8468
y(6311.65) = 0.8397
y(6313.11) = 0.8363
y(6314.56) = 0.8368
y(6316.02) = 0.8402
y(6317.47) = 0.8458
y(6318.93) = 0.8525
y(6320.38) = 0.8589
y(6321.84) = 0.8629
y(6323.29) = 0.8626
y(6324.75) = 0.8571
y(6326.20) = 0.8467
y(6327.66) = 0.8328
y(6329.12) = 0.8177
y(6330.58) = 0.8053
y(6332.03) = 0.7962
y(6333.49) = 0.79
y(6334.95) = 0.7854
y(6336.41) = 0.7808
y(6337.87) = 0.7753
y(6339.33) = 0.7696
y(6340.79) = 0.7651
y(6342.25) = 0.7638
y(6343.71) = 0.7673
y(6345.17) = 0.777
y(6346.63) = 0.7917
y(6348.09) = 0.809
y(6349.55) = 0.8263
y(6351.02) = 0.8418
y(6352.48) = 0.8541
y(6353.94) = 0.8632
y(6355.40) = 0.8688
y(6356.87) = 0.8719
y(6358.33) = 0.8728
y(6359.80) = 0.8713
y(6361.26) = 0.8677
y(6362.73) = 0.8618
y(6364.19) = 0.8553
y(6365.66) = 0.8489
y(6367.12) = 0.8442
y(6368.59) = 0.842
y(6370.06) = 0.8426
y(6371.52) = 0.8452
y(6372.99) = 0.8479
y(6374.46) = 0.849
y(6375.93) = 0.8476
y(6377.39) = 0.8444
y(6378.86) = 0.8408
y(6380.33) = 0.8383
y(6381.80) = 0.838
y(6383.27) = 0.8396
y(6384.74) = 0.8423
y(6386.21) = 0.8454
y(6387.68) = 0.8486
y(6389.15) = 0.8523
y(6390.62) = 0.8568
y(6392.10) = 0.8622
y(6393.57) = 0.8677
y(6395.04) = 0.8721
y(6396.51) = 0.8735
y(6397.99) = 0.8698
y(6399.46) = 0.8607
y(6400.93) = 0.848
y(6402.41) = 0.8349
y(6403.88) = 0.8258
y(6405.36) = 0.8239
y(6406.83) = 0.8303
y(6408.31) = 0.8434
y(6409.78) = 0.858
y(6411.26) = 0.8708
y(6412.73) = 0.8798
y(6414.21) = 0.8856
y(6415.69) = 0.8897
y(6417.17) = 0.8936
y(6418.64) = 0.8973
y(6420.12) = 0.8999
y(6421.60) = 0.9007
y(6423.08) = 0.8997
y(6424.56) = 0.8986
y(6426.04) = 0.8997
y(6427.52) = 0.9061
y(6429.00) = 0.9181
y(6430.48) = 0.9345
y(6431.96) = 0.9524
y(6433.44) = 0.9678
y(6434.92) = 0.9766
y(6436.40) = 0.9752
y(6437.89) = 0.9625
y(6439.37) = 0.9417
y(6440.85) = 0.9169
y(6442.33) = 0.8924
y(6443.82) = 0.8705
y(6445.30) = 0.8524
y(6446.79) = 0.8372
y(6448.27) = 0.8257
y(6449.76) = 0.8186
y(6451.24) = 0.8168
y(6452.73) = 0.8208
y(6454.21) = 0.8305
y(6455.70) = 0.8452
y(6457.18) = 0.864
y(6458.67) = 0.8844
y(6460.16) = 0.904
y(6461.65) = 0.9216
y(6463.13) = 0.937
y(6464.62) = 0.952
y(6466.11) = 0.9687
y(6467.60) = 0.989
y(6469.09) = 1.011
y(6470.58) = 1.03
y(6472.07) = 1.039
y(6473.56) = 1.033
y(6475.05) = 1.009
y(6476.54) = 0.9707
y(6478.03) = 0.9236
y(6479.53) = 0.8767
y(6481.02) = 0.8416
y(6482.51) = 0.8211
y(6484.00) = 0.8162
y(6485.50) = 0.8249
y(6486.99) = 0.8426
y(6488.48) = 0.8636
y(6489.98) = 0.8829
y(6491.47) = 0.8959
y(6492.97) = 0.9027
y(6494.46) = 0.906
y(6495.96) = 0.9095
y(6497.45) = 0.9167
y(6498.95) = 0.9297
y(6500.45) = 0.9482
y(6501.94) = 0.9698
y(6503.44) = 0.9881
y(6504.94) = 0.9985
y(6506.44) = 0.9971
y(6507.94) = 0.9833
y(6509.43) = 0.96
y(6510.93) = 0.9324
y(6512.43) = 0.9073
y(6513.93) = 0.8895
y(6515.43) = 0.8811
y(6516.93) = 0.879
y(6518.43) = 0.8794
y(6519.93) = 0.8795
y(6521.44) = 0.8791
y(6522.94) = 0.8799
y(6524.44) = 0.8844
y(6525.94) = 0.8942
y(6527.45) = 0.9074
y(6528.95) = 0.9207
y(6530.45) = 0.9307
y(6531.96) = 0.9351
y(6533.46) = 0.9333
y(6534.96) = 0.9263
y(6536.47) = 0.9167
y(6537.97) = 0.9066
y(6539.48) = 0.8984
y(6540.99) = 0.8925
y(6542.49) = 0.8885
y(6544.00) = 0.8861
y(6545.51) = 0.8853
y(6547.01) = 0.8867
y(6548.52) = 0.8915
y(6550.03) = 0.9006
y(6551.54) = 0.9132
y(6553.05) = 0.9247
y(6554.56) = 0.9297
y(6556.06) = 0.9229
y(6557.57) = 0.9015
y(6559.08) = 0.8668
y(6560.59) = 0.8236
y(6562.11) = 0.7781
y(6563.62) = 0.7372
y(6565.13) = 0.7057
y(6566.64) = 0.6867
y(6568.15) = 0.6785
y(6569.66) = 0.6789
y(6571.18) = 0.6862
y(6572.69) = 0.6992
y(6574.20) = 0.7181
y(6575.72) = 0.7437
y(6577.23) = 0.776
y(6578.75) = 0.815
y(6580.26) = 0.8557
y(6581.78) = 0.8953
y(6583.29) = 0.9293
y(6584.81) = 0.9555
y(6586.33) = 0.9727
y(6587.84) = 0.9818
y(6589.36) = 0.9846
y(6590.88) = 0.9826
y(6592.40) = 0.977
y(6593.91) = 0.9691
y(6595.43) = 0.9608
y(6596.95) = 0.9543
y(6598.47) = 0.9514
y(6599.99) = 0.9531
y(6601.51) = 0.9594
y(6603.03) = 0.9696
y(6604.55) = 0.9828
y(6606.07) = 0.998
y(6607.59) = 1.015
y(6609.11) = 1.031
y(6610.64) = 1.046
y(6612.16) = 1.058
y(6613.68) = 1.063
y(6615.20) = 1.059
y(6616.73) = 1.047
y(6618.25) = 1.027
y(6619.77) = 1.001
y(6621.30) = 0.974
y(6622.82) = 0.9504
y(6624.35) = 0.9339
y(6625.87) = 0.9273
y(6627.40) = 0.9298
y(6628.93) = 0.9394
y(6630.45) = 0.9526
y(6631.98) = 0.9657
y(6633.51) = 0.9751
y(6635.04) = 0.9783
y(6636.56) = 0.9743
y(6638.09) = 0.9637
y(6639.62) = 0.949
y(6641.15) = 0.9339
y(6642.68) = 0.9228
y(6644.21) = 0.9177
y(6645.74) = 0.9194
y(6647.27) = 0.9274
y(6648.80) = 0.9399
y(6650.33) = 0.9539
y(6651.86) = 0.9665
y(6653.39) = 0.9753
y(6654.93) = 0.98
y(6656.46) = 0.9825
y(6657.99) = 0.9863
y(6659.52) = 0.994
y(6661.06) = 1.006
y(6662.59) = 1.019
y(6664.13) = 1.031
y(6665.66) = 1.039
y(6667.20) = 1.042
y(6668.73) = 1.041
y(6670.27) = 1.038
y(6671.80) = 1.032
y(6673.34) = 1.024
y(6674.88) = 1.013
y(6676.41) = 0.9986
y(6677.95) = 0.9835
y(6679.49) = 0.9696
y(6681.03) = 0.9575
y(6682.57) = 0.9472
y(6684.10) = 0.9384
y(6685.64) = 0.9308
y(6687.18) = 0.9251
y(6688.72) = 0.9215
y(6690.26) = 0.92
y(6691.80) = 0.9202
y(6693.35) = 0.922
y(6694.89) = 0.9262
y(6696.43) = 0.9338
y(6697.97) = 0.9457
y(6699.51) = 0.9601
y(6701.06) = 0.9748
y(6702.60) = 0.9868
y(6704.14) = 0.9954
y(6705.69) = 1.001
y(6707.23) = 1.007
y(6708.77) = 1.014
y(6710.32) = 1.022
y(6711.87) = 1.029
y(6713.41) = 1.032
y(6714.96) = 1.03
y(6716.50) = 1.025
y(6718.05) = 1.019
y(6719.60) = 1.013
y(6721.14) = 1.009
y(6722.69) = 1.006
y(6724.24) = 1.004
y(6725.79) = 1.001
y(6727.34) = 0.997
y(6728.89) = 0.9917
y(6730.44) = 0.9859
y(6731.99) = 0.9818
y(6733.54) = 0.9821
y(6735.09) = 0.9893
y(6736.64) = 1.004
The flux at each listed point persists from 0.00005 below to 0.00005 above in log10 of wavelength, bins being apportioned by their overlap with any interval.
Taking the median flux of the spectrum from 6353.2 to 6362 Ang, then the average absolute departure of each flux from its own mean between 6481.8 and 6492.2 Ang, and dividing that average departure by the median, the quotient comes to 0.031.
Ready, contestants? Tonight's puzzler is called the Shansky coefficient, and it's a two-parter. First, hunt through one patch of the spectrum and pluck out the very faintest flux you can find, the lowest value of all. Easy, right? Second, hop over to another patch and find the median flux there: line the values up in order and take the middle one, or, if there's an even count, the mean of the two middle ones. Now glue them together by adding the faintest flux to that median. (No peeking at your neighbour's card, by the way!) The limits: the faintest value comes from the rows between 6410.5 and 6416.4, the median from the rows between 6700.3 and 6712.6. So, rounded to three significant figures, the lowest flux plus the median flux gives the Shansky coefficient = 1.87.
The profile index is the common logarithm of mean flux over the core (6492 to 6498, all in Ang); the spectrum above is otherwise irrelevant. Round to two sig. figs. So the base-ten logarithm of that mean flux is -0.042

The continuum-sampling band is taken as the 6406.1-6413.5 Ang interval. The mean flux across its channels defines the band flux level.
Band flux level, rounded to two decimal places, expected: 0.86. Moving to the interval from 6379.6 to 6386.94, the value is 0.84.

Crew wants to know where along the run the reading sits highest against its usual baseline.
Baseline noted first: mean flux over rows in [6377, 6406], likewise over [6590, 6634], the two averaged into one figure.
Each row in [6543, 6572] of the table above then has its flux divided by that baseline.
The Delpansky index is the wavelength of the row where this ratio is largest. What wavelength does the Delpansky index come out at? 6554.56 Ang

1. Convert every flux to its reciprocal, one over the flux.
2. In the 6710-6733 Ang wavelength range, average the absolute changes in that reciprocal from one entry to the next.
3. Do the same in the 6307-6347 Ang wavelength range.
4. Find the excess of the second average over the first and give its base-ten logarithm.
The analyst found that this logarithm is -2.22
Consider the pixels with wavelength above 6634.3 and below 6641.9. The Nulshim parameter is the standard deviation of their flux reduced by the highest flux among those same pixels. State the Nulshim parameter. -0.96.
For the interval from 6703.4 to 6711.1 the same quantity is -1.01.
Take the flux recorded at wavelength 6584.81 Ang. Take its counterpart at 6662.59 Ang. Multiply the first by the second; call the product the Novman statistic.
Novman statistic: 0.97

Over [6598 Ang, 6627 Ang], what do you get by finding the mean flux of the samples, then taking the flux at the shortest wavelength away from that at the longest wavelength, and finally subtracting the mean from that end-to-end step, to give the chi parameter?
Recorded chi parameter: -1.02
